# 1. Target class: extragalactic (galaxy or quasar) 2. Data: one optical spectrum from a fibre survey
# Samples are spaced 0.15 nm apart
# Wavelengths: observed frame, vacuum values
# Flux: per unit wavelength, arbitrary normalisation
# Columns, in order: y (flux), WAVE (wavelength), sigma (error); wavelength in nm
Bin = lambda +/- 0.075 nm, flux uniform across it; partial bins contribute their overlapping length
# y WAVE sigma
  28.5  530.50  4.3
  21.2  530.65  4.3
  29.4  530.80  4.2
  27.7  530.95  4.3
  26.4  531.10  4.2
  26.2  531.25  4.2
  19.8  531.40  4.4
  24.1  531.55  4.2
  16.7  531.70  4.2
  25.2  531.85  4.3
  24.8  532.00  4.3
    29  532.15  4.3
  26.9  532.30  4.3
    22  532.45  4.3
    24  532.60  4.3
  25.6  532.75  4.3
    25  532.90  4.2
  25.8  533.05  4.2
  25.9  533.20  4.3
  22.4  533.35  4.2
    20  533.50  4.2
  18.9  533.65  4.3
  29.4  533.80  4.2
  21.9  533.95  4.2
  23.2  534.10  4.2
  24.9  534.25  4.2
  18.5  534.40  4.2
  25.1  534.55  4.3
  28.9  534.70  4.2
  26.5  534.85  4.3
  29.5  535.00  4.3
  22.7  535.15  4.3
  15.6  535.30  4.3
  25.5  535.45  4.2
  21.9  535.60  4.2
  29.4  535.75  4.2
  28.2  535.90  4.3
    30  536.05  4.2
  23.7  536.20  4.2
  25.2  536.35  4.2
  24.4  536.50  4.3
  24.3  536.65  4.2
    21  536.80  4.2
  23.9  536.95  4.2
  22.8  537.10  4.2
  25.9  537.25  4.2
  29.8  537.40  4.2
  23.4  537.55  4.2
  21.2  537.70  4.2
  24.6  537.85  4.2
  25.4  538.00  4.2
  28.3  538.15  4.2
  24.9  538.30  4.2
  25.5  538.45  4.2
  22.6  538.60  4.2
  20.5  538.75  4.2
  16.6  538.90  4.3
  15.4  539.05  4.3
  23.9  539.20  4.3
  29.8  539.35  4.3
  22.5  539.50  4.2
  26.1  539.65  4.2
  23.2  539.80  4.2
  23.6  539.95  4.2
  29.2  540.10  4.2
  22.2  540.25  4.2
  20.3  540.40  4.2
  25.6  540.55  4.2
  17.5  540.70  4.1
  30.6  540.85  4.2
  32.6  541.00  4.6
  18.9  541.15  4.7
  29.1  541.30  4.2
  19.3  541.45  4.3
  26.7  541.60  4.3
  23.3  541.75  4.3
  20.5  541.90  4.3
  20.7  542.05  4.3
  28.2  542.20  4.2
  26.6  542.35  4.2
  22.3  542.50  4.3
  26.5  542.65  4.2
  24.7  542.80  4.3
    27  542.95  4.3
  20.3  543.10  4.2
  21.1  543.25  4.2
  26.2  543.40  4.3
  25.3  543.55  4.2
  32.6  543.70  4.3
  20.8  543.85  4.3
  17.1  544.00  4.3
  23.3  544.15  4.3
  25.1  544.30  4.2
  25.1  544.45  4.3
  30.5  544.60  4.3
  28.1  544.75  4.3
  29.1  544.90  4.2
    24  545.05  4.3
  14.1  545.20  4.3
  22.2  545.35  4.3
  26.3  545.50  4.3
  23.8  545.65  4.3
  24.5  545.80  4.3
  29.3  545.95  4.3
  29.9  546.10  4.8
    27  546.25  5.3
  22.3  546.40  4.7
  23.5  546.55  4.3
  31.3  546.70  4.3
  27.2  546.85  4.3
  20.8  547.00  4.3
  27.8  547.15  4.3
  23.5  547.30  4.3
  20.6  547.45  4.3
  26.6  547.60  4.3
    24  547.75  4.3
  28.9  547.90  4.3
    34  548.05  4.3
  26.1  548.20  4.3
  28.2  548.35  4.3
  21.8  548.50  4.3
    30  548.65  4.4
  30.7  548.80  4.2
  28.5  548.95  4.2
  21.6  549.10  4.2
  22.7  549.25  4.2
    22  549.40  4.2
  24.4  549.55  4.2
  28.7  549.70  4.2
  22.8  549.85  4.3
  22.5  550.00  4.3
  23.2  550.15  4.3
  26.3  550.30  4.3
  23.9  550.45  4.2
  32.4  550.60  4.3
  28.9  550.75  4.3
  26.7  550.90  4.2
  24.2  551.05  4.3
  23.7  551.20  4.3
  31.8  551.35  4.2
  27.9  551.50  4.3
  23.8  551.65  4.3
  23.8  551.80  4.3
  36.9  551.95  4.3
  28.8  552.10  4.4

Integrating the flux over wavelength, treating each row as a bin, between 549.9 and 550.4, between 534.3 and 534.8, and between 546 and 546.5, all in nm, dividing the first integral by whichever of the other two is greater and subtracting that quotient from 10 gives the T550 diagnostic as 9.09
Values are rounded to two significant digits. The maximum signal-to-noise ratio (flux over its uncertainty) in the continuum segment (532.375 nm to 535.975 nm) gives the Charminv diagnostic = 7.0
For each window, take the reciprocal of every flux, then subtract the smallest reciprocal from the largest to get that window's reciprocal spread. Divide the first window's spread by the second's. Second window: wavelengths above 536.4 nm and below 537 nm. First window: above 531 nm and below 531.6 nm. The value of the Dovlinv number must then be 1.9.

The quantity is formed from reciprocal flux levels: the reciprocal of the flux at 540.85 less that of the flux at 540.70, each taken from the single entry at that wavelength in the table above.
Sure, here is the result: -0.024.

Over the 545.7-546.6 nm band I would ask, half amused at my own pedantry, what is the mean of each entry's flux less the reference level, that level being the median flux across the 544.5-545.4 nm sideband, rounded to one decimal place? 0.0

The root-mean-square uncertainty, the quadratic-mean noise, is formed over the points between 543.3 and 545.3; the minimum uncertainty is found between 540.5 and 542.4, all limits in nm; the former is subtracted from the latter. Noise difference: -0.18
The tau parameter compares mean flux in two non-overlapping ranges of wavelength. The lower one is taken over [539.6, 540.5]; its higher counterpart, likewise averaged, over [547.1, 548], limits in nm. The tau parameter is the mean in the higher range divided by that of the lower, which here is 1.05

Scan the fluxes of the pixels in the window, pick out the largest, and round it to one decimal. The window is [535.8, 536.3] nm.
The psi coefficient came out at 30.0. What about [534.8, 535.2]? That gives 29.5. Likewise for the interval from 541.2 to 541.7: 29.1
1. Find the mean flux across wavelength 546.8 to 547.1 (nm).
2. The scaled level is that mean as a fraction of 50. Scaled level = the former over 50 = 0.48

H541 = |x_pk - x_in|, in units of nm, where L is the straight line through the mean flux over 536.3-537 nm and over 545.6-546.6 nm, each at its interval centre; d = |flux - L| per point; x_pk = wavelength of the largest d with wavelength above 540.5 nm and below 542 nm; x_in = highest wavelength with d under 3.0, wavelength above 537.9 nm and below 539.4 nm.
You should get 1.80 nm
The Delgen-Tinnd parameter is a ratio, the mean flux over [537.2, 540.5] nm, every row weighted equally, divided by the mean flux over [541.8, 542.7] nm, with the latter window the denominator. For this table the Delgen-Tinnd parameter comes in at 0.99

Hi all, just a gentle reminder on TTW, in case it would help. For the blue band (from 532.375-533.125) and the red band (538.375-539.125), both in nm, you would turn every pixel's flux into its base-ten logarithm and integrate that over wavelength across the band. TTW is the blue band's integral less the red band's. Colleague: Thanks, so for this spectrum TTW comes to 0.07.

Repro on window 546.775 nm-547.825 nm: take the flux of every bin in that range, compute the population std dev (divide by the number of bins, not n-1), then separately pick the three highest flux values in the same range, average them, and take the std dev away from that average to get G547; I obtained 24.5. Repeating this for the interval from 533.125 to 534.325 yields 23.6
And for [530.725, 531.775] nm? 23.6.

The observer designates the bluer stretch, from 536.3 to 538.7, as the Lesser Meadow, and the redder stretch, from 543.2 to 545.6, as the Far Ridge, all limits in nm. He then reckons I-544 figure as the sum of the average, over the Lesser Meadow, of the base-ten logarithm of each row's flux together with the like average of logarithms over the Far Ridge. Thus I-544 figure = 2.77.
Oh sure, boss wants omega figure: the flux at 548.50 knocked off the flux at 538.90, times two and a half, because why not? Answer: -13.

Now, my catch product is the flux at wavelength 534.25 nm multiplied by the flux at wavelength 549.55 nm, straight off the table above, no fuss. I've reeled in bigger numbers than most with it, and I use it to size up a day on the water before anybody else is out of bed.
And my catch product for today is 608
